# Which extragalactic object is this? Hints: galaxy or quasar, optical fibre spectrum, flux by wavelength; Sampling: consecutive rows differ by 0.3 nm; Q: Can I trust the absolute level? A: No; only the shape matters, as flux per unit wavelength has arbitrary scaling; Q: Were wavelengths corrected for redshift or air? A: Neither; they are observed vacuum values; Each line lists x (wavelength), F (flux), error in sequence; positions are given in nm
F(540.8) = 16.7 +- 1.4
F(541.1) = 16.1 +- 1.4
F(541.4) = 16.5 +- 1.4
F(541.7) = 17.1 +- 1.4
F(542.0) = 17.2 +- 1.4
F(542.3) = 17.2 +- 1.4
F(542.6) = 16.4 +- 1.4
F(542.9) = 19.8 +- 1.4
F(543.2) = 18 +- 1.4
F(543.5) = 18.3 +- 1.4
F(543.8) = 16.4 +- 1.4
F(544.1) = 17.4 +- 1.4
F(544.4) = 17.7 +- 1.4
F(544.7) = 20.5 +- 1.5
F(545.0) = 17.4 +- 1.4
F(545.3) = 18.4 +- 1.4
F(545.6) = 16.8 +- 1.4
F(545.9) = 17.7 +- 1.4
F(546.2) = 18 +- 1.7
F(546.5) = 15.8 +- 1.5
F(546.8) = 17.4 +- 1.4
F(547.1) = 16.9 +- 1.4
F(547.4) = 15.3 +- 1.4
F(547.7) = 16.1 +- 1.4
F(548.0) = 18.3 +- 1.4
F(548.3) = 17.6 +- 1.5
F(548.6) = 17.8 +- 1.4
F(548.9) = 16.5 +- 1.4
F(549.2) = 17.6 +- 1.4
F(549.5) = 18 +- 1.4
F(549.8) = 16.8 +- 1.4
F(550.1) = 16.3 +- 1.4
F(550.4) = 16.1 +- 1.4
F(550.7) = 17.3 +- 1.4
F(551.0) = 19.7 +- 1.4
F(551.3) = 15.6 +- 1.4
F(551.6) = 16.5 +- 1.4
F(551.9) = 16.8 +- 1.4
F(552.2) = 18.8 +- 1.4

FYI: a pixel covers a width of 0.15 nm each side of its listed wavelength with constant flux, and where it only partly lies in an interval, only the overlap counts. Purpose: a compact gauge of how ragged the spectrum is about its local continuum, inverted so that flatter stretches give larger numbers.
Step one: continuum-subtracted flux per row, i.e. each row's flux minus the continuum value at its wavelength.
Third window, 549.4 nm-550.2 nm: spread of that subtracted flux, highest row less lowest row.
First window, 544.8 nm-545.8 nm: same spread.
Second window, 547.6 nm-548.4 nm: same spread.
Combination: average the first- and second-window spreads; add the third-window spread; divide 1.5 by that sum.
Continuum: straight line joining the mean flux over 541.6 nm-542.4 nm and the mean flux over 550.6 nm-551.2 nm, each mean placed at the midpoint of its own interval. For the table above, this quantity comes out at 0.41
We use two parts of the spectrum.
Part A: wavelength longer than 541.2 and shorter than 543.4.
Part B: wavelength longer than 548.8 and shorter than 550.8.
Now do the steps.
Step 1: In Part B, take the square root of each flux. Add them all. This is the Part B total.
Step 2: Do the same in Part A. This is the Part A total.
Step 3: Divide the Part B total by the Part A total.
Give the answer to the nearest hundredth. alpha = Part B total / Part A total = 0.99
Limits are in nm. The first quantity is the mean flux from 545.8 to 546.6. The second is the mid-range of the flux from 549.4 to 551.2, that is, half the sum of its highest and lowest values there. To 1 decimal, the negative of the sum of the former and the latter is -35.1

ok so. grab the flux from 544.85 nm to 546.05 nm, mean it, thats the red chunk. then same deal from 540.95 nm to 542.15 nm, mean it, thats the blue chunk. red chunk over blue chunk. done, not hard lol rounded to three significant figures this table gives 1.05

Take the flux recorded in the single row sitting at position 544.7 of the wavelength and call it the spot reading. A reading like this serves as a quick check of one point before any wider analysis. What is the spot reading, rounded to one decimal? 20.5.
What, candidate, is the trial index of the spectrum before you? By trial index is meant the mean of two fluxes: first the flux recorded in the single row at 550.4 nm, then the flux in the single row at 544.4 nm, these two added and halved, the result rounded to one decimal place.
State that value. 16.9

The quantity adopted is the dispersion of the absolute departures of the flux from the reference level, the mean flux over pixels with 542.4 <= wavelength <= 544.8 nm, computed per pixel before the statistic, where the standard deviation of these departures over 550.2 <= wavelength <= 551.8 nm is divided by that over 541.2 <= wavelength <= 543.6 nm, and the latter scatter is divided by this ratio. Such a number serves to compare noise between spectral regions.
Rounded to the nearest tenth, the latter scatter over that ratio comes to 0.6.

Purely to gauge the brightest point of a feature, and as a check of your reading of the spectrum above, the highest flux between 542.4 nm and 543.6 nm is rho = 19.8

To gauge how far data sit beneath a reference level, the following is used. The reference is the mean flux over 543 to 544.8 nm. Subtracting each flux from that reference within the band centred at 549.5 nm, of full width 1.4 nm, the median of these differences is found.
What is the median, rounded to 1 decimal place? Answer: 1.2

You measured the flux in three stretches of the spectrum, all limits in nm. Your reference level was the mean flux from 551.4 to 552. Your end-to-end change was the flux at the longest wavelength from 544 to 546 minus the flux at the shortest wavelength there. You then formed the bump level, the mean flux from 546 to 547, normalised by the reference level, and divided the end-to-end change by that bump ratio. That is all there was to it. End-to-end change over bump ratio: 0.3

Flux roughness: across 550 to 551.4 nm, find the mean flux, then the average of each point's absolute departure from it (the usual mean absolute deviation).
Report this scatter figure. 1.20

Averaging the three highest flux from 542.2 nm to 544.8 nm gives 19.5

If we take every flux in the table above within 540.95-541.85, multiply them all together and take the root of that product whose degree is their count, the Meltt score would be 16.6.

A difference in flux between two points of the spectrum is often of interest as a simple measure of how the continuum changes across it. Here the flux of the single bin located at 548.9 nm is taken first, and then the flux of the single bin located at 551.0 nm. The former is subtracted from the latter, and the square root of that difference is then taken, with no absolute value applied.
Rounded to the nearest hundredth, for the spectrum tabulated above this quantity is 1.79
